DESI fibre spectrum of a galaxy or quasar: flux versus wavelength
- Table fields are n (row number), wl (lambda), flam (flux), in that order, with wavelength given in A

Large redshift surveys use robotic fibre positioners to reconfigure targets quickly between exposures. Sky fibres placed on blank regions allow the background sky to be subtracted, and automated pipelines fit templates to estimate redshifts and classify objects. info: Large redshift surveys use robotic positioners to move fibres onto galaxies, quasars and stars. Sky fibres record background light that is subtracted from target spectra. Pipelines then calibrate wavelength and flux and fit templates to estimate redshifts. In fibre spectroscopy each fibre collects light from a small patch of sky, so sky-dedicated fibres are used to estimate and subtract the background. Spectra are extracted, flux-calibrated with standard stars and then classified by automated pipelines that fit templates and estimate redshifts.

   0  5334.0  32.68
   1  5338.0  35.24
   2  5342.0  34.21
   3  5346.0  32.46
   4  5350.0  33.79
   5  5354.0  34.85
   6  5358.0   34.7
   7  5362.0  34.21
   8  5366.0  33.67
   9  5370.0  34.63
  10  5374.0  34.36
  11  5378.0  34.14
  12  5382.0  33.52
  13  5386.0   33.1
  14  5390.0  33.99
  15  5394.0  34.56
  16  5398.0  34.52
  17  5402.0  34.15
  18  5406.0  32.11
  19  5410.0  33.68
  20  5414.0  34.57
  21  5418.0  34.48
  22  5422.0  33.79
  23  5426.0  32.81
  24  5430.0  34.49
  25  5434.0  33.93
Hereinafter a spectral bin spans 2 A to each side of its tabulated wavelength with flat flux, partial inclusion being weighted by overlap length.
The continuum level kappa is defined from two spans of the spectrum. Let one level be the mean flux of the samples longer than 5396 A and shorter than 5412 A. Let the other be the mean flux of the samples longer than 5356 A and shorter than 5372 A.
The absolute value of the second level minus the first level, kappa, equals 0.69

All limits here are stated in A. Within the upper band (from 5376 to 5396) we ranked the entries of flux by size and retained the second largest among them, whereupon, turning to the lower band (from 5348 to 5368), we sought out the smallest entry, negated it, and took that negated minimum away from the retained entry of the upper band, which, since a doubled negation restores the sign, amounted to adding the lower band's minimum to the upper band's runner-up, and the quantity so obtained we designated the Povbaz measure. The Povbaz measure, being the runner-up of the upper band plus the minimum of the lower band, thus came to 67.8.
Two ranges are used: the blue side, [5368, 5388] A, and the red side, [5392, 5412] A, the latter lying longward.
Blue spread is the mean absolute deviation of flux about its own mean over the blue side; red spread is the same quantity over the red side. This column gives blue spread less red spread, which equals -0.22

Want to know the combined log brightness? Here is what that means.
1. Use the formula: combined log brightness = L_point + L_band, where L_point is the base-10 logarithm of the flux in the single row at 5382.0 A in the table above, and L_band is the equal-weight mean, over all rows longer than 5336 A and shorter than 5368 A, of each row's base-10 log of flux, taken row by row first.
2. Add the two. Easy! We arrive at 3.06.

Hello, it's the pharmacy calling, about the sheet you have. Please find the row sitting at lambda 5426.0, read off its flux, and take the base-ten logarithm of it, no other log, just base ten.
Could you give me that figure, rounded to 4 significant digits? 1.516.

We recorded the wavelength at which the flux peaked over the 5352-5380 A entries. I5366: 5354.0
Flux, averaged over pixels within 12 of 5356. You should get 33.9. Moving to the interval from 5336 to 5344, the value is 34.7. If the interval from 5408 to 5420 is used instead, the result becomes 34.2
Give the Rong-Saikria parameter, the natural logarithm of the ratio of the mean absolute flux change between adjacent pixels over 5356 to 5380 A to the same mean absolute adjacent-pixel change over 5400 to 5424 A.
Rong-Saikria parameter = -0.8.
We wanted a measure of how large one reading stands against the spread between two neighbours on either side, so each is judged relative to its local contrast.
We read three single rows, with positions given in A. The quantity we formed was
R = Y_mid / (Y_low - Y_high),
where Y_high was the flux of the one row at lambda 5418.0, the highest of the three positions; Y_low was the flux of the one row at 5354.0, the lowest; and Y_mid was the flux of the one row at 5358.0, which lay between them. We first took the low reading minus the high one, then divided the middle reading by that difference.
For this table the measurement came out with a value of 94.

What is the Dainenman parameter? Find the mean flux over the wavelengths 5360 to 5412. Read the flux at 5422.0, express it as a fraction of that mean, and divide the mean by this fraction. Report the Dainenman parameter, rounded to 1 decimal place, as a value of 34.0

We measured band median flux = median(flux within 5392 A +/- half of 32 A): 34.1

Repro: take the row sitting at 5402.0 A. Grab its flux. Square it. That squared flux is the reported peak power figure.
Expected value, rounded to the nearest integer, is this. 1166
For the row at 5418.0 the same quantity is 1189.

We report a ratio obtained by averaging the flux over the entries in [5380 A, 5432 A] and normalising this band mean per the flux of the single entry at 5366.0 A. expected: 1.00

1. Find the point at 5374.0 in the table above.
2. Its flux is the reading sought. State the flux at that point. 34.36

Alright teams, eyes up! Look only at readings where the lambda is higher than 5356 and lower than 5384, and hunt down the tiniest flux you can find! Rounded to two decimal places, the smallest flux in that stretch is 33.52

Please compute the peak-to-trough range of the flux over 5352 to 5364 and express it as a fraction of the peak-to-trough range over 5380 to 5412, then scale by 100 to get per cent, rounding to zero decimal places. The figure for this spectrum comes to 26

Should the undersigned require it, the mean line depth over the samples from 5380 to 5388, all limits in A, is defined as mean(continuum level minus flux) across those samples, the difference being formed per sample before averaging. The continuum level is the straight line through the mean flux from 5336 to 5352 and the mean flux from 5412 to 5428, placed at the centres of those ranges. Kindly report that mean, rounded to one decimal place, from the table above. 0.6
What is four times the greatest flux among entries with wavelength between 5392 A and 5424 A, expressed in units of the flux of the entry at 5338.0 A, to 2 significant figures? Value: 3.9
